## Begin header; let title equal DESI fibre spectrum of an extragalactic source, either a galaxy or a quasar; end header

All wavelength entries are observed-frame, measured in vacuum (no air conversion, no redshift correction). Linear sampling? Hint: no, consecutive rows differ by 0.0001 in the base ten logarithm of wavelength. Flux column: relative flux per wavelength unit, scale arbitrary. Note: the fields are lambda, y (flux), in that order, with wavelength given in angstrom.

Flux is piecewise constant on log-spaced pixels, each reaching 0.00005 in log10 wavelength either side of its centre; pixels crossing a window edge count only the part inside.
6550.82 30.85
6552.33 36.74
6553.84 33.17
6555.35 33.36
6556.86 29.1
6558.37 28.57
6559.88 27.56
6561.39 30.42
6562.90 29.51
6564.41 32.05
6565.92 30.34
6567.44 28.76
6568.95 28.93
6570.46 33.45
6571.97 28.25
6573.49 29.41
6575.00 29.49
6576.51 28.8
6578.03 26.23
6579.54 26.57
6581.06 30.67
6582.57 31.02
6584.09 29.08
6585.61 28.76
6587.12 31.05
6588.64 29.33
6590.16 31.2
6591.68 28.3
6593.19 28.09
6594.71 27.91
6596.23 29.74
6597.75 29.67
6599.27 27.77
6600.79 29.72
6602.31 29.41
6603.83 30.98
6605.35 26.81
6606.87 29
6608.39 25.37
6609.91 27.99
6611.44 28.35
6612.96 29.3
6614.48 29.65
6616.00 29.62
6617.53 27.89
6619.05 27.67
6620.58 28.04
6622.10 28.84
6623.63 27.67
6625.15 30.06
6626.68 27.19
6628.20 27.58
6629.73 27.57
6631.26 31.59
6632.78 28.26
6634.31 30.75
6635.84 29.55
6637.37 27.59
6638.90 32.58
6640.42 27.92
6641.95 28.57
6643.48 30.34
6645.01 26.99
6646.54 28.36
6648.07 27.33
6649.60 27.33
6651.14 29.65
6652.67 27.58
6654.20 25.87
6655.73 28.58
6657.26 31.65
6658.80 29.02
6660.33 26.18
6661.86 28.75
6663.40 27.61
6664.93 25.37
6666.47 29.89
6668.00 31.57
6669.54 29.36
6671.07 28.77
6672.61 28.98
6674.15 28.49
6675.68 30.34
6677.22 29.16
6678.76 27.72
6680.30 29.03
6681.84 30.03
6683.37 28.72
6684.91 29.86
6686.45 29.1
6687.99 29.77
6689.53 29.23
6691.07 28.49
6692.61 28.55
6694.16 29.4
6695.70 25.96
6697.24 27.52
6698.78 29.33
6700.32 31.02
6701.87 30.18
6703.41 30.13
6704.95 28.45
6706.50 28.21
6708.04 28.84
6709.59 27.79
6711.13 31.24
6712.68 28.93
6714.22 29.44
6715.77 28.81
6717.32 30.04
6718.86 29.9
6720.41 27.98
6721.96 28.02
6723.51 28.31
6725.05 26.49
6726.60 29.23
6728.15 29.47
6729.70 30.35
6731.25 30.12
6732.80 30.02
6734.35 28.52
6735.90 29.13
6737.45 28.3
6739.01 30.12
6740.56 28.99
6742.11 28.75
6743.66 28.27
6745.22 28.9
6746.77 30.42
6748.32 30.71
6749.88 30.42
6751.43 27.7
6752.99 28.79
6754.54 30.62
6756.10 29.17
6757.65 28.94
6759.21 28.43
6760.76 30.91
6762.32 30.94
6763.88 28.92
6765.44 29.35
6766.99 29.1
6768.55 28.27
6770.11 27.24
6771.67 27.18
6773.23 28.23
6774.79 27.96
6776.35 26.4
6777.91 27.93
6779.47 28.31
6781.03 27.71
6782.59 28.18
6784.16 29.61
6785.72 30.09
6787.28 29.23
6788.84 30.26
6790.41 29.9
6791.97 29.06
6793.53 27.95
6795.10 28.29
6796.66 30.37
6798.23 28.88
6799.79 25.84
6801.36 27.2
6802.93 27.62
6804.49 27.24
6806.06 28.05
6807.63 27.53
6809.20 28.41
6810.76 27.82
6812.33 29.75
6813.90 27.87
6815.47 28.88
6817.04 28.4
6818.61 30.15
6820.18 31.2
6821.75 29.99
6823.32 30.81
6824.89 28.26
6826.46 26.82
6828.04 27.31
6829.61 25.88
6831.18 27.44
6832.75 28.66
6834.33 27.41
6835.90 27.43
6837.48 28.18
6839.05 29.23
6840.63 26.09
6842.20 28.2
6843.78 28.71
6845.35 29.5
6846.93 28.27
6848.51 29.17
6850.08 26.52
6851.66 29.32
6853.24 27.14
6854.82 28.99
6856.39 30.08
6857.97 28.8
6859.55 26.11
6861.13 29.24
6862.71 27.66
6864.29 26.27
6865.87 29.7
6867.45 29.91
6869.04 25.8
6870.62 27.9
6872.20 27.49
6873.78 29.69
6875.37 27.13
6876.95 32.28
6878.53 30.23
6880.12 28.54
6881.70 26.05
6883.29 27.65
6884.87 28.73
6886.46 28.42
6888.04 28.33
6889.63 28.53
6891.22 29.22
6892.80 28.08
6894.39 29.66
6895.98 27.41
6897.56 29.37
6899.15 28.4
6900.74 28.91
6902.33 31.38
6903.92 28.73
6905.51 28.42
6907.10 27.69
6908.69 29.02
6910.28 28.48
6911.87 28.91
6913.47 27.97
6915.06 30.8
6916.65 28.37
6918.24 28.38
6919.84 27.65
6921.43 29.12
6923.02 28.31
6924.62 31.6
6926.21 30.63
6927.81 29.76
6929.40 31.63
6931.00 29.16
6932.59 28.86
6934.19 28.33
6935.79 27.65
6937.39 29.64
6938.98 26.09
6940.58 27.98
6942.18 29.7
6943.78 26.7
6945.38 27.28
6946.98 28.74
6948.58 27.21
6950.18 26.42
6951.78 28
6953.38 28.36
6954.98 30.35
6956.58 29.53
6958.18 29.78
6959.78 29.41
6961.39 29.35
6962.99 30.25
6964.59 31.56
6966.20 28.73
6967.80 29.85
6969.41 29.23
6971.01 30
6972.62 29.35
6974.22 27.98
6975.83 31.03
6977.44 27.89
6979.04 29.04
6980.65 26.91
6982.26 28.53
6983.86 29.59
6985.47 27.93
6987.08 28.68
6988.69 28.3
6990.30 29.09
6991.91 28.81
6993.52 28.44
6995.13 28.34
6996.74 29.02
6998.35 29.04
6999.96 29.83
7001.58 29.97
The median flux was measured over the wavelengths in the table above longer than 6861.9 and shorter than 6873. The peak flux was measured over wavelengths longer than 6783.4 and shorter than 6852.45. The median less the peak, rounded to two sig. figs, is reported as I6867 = -3.5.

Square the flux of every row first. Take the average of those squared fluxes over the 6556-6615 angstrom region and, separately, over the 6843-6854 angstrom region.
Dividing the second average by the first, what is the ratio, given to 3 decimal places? 0.947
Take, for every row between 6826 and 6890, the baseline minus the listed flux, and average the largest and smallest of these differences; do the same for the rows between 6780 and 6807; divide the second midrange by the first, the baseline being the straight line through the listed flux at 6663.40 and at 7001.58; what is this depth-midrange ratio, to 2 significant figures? 14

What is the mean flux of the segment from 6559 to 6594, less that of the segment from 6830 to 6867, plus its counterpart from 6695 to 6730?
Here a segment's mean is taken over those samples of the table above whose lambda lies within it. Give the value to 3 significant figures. 30.2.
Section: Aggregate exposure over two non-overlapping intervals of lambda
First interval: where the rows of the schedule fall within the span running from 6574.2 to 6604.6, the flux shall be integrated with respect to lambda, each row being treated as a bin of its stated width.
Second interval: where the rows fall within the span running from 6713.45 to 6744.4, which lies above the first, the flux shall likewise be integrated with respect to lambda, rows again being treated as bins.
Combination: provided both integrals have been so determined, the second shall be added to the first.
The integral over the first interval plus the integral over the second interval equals 1785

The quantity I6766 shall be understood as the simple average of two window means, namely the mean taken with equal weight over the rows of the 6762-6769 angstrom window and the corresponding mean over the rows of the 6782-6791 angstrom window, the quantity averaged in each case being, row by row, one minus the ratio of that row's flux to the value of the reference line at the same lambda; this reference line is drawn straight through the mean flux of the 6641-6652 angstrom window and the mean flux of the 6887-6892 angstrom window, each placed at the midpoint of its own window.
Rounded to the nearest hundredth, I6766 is -0.03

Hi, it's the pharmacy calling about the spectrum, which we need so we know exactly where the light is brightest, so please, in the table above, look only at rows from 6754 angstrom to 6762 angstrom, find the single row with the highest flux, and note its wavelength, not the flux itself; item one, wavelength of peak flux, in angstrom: 6760.76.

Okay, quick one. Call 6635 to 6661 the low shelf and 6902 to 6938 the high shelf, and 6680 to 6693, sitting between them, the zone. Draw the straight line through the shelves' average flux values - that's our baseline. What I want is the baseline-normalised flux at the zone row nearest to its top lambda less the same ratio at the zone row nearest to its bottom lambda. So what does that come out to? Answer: -0.018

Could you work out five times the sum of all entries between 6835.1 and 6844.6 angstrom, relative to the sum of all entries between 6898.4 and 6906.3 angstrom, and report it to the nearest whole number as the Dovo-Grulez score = 6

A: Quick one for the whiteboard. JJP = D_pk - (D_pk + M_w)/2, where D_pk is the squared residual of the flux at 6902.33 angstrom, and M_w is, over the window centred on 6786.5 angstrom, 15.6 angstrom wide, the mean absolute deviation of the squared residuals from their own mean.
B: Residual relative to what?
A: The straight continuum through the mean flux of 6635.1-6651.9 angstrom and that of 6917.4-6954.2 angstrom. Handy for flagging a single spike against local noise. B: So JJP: 3.5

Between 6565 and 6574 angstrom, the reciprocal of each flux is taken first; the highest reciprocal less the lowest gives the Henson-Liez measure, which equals 0.006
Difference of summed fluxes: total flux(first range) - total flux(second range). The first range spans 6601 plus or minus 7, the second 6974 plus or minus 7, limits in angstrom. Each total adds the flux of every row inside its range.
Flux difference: -0.3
